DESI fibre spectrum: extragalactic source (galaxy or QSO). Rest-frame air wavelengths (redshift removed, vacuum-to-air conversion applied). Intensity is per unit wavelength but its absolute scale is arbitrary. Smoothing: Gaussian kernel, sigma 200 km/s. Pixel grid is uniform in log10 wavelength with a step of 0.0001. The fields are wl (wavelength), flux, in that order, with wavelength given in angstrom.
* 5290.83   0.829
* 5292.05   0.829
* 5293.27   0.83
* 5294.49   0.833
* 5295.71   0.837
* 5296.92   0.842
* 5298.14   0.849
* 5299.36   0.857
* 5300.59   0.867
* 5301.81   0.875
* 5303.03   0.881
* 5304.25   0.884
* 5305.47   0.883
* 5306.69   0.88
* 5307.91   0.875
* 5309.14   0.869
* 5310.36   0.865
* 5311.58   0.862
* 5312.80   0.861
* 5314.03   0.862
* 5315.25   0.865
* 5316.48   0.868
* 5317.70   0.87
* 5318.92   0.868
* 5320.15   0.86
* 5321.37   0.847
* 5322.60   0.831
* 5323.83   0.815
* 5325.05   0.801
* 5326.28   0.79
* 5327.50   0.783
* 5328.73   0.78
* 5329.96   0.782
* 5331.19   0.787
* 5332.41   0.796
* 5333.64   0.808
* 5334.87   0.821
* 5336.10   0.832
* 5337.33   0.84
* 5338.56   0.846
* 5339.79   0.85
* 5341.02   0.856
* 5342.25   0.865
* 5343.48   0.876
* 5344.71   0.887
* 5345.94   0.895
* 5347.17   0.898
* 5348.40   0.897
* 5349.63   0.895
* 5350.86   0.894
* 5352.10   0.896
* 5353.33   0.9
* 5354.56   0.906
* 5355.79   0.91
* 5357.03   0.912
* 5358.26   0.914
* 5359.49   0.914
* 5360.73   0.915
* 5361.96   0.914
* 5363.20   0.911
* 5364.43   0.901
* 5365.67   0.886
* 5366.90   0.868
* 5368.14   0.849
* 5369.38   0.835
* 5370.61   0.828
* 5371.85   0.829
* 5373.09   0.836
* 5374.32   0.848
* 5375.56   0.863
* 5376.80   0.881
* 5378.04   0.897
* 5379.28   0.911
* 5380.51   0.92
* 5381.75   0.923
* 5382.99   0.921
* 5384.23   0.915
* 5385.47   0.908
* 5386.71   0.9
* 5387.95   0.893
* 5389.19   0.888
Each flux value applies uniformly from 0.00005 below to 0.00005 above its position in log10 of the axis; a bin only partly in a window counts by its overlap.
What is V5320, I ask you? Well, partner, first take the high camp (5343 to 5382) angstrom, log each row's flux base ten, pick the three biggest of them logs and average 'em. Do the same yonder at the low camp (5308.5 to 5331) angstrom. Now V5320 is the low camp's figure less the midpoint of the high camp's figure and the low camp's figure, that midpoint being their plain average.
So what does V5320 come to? -0.012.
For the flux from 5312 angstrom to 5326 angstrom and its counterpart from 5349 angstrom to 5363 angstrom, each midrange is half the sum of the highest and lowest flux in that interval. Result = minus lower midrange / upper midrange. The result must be -0.92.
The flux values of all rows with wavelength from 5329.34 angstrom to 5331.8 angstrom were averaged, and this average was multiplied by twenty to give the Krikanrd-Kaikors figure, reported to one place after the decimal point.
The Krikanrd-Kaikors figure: 15.7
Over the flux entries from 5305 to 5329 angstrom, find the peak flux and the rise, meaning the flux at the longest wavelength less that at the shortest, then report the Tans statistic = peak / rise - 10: -19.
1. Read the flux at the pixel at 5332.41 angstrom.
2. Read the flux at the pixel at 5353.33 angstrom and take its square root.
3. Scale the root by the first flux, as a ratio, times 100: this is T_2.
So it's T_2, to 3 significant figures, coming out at 119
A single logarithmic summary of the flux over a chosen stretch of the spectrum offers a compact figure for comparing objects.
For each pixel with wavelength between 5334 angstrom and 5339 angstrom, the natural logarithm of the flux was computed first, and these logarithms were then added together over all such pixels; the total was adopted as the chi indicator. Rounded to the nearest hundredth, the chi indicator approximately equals -0.72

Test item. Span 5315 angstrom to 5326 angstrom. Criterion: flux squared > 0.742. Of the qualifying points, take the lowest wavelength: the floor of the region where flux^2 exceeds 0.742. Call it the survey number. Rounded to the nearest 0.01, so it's 5315.25 angstrom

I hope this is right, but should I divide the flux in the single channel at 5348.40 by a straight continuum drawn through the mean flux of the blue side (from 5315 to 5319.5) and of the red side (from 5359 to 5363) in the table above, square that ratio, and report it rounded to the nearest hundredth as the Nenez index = 0.99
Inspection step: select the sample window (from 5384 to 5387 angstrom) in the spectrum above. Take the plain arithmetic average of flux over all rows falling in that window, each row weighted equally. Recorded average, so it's 0.91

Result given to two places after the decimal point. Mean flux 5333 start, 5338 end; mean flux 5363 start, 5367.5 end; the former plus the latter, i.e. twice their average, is 1.72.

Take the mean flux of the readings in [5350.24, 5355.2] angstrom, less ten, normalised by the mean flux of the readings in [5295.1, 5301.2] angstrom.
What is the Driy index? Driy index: -10.70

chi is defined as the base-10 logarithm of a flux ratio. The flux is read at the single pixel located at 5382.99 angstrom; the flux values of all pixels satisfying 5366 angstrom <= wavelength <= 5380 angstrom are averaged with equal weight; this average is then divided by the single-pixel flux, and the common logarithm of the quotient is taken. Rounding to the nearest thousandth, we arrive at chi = -0.030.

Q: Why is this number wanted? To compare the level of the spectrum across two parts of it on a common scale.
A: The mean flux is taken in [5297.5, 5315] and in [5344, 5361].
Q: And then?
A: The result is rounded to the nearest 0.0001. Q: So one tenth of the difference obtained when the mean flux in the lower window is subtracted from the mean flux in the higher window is 0.0033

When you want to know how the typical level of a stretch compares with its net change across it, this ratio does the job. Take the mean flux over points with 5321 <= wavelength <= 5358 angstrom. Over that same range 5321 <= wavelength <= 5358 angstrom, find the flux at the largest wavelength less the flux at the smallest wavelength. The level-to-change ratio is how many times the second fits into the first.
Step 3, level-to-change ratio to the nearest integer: 13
